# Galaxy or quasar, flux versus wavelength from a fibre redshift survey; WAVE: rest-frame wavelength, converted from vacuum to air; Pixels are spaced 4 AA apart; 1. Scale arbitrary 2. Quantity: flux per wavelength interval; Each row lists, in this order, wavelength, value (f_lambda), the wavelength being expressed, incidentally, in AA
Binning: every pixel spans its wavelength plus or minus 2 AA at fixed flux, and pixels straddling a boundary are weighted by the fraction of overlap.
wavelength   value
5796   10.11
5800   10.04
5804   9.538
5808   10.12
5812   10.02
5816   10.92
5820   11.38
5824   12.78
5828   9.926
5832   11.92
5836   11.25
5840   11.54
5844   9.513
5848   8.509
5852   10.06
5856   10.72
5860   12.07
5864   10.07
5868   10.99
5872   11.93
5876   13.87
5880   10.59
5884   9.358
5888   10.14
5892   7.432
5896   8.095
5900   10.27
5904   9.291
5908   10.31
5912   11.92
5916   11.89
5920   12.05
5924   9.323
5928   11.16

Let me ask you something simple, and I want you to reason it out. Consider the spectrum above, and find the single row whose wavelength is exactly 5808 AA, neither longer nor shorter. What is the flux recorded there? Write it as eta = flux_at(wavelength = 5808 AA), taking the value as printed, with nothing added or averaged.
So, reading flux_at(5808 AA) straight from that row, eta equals 10.12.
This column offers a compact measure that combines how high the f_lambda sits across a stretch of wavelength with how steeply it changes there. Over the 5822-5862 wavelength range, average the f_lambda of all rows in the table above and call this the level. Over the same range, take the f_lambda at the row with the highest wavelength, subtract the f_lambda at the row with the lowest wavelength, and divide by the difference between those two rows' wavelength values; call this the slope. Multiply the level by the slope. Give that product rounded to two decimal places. -0.21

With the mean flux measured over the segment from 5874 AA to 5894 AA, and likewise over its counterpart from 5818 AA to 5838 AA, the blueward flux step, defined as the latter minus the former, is 1.2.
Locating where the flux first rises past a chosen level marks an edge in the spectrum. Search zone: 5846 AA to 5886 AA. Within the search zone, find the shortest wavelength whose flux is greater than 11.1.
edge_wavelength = 5860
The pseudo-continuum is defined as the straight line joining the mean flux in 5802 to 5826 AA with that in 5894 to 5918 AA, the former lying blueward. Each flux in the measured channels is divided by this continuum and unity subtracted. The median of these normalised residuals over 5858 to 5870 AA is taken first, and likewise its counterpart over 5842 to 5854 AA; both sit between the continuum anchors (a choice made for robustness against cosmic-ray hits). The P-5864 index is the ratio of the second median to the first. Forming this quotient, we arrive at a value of -2.3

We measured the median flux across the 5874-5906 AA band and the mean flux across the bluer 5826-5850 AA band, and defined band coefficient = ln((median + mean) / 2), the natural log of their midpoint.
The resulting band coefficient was 2.31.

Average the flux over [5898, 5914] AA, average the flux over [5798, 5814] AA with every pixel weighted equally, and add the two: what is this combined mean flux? 20.4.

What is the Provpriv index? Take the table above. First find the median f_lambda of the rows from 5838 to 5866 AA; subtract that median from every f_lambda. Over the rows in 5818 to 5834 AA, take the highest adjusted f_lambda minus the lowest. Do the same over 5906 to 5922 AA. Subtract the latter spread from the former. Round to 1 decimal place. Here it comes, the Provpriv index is 1.1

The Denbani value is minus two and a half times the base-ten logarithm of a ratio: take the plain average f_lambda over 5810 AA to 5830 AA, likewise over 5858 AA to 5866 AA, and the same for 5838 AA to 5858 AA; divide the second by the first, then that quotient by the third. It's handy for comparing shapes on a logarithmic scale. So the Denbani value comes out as 2.50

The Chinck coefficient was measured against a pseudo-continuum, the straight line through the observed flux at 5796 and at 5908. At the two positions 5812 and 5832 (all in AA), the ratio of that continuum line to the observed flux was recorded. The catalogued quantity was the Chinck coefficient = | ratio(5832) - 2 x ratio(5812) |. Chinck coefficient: 1.2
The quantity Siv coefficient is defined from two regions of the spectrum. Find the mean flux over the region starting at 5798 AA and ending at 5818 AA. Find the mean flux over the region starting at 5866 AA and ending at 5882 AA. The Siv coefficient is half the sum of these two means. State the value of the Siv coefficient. 11.0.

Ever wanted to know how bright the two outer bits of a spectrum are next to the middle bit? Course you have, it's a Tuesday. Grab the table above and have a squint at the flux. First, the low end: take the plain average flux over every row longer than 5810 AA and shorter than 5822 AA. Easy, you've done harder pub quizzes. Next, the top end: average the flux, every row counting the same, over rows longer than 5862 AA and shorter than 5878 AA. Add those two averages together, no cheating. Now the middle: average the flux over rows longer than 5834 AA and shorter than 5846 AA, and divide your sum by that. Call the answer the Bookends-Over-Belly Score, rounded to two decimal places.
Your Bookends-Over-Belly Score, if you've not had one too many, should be 2.09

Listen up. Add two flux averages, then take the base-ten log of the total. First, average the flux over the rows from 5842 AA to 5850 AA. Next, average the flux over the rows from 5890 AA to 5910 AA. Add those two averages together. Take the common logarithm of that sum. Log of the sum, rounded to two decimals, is 1.26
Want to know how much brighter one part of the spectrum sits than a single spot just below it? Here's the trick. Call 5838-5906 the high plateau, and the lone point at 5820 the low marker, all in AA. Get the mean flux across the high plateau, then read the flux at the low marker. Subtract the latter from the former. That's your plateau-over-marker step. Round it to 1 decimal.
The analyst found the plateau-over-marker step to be -1.1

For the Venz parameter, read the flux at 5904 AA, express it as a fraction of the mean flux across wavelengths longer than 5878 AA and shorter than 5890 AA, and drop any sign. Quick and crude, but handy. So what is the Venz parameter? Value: 0.9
